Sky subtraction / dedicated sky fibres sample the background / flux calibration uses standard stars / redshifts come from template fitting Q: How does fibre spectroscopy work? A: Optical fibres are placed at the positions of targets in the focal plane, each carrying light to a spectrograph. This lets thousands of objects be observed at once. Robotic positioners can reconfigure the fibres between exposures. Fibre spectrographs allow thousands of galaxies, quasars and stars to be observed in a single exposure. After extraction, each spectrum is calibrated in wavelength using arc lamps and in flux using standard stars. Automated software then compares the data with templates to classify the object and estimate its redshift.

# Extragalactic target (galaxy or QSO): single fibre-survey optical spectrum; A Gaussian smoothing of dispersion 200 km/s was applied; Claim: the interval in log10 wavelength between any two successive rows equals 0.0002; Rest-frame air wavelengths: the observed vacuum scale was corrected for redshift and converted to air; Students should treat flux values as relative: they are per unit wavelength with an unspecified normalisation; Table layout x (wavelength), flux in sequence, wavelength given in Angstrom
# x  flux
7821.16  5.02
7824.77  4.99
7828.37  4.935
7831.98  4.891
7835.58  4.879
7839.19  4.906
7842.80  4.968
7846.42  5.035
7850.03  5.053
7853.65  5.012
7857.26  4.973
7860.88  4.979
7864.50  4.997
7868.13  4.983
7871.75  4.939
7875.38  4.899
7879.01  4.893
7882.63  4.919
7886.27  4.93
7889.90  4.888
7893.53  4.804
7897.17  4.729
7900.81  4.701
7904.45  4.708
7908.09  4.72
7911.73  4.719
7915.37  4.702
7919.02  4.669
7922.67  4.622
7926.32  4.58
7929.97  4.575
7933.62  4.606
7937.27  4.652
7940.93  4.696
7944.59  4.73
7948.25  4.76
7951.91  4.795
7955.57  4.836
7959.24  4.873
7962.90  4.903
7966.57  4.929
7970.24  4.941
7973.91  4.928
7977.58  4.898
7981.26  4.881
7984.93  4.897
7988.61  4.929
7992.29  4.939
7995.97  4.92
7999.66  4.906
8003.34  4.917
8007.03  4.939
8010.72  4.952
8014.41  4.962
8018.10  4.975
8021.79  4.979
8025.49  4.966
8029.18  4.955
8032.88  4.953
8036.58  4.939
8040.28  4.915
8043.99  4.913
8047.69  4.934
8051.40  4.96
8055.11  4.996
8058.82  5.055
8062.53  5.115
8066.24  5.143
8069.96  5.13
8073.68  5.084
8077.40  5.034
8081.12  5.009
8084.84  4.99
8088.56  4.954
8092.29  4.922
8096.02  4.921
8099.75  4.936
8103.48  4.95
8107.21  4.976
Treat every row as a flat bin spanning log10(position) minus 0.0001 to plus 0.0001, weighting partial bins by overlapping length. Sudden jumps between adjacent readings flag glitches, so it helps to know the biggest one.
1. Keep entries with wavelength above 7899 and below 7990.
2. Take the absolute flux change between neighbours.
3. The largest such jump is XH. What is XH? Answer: 0.05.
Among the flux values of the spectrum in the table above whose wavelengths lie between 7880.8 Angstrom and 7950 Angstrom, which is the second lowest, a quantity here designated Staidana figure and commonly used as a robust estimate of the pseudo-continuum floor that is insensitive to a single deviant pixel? 4.58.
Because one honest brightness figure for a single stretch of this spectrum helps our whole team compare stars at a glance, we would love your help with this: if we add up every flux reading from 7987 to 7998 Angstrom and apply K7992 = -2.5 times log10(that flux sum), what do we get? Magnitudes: -2.92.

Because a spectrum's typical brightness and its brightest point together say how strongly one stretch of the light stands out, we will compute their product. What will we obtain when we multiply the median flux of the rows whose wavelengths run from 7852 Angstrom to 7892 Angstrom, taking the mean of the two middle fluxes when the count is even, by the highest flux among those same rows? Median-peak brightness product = 24.8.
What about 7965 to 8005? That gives 24.3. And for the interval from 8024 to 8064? 25.3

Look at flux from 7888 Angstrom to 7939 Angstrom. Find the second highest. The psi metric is 4.804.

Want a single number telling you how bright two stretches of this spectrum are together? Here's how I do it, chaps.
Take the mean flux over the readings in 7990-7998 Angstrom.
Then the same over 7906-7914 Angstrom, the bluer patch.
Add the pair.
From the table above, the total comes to 9.65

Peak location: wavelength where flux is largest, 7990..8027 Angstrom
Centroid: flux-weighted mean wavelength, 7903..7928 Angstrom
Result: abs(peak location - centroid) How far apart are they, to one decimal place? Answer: 106.5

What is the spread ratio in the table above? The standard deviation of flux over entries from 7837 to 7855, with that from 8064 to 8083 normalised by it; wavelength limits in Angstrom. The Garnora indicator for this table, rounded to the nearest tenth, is 1.0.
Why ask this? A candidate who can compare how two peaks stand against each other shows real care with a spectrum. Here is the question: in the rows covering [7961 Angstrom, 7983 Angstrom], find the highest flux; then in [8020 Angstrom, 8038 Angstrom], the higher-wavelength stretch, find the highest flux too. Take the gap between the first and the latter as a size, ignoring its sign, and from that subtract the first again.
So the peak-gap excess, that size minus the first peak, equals -4.90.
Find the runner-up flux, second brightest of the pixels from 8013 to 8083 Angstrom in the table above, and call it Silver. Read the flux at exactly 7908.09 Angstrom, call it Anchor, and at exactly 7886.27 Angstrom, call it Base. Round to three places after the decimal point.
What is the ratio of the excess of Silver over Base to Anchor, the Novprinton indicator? 0.042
